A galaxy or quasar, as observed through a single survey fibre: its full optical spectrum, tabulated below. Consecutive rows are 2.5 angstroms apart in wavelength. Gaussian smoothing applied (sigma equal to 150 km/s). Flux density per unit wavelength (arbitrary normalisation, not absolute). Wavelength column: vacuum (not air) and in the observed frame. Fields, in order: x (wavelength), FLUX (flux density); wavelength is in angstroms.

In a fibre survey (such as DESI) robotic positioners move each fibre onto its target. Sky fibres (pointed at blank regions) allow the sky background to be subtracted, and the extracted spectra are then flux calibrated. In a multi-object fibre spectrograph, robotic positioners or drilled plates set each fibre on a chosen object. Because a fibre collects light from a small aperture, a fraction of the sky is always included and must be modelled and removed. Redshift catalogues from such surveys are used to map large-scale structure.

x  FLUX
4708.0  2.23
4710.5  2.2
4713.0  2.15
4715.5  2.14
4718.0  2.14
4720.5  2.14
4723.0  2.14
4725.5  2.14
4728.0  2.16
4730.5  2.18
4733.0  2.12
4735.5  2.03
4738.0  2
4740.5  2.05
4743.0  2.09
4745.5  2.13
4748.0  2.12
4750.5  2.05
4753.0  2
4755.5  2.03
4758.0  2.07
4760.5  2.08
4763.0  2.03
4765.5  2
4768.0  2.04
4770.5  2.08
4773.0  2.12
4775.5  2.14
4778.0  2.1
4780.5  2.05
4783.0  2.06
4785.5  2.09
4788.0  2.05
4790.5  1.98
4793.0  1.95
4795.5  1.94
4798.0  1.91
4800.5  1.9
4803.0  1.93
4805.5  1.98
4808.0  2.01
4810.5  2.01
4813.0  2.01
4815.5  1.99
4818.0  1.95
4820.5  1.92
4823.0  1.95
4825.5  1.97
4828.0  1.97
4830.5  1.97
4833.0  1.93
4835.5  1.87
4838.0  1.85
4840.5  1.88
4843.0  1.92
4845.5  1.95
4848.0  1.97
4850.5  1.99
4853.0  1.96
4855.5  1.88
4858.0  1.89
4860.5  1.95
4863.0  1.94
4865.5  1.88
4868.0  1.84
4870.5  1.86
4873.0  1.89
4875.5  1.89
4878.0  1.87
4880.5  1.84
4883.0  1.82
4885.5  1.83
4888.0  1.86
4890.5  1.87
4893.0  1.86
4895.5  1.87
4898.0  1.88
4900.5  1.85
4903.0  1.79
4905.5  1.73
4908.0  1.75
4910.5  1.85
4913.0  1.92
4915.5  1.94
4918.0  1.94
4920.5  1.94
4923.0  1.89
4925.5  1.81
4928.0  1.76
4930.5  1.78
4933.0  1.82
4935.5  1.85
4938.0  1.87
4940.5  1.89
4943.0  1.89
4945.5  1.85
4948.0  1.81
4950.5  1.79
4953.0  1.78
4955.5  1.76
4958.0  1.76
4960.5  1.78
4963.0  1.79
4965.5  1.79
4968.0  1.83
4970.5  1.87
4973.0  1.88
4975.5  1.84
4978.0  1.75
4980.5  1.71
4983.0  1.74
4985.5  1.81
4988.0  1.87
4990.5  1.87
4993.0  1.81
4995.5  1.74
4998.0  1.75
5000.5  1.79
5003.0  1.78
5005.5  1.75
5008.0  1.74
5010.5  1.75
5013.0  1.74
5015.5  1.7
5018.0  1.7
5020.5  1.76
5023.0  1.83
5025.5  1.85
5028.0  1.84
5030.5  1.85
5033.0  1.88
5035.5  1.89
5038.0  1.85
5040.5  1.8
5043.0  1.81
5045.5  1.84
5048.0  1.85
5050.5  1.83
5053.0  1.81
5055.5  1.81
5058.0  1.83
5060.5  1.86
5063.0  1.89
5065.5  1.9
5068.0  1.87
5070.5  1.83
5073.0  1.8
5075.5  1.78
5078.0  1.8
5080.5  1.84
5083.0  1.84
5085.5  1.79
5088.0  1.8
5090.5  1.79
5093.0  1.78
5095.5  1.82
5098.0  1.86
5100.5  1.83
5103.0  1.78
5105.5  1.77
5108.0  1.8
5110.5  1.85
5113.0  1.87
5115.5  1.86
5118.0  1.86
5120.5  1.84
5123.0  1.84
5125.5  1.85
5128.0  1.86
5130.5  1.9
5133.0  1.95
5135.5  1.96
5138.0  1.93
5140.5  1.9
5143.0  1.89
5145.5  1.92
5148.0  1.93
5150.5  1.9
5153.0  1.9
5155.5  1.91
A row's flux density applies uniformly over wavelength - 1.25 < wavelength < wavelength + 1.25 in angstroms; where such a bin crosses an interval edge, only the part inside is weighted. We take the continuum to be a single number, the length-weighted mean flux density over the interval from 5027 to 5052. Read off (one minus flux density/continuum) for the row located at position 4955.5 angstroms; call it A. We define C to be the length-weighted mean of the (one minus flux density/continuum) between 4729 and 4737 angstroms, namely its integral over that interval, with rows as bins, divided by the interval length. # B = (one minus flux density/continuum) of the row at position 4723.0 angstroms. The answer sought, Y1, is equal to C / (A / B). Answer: 0.51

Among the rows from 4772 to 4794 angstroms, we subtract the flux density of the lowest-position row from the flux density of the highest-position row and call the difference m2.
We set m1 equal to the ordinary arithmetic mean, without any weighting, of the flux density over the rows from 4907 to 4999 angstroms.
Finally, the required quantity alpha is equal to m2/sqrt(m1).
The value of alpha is -0.13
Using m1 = 1.82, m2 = -0.17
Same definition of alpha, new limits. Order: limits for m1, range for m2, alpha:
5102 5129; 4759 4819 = -0.10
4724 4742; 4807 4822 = -0.06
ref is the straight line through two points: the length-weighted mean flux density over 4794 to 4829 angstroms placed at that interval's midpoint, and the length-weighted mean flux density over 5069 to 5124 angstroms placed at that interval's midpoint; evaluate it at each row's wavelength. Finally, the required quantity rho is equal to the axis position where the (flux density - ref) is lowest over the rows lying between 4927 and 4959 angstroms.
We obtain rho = 4928.0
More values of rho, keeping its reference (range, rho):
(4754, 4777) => 4765.5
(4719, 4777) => 4738.0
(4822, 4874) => 4838.0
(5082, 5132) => 5105.5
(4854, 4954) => 4905.5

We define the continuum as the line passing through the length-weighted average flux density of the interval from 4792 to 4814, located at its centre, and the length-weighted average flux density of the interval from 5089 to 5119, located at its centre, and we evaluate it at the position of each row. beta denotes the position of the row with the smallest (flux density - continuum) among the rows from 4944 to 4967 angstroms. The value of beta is 4955.5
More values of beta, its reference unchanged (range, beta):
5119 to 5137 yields 5120.5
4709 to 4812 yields 4800.5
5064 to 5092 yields 5075.5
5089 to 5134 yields 5105.5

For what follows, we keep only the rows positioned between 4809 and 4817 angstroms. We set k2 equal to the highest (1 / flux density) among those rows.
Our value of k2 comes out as 0.503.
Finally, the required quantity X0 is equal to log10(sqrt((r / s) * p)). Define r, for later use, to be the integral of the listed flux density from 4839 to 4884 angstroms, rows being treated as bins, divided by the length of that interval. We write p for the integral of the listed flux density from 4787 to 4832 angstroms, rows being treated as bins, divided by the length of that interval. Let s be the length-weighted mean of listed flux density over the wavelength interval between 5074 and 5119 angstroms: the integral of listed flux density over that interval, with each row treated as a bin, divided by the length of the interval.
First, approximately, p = 1.97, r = 1.90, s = 1.82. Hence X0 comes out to 0.157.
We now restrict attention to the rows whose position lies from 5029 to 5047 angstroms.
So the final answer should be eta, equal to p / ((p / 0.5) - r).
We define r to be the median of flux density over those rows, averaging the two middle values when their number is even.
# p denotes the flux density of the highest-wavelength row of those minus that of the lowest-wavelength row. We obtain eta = 0.01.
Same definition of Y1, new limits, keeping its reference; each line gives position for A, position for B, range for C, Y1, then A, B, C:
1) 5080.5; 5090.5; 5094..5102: 0.08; 0.002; 0.03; 0.01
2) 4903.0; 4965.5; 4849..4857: -0.05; 0.029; 0.03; -0.05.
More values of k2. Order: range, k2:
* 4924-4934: 0.568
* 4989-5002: 0.575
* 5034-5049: 0.556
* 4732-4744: 0.500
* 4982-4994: 0.575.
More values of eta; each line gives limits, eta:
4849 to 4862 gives 0.02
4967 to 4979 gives 0.04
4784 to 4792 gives 0.05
